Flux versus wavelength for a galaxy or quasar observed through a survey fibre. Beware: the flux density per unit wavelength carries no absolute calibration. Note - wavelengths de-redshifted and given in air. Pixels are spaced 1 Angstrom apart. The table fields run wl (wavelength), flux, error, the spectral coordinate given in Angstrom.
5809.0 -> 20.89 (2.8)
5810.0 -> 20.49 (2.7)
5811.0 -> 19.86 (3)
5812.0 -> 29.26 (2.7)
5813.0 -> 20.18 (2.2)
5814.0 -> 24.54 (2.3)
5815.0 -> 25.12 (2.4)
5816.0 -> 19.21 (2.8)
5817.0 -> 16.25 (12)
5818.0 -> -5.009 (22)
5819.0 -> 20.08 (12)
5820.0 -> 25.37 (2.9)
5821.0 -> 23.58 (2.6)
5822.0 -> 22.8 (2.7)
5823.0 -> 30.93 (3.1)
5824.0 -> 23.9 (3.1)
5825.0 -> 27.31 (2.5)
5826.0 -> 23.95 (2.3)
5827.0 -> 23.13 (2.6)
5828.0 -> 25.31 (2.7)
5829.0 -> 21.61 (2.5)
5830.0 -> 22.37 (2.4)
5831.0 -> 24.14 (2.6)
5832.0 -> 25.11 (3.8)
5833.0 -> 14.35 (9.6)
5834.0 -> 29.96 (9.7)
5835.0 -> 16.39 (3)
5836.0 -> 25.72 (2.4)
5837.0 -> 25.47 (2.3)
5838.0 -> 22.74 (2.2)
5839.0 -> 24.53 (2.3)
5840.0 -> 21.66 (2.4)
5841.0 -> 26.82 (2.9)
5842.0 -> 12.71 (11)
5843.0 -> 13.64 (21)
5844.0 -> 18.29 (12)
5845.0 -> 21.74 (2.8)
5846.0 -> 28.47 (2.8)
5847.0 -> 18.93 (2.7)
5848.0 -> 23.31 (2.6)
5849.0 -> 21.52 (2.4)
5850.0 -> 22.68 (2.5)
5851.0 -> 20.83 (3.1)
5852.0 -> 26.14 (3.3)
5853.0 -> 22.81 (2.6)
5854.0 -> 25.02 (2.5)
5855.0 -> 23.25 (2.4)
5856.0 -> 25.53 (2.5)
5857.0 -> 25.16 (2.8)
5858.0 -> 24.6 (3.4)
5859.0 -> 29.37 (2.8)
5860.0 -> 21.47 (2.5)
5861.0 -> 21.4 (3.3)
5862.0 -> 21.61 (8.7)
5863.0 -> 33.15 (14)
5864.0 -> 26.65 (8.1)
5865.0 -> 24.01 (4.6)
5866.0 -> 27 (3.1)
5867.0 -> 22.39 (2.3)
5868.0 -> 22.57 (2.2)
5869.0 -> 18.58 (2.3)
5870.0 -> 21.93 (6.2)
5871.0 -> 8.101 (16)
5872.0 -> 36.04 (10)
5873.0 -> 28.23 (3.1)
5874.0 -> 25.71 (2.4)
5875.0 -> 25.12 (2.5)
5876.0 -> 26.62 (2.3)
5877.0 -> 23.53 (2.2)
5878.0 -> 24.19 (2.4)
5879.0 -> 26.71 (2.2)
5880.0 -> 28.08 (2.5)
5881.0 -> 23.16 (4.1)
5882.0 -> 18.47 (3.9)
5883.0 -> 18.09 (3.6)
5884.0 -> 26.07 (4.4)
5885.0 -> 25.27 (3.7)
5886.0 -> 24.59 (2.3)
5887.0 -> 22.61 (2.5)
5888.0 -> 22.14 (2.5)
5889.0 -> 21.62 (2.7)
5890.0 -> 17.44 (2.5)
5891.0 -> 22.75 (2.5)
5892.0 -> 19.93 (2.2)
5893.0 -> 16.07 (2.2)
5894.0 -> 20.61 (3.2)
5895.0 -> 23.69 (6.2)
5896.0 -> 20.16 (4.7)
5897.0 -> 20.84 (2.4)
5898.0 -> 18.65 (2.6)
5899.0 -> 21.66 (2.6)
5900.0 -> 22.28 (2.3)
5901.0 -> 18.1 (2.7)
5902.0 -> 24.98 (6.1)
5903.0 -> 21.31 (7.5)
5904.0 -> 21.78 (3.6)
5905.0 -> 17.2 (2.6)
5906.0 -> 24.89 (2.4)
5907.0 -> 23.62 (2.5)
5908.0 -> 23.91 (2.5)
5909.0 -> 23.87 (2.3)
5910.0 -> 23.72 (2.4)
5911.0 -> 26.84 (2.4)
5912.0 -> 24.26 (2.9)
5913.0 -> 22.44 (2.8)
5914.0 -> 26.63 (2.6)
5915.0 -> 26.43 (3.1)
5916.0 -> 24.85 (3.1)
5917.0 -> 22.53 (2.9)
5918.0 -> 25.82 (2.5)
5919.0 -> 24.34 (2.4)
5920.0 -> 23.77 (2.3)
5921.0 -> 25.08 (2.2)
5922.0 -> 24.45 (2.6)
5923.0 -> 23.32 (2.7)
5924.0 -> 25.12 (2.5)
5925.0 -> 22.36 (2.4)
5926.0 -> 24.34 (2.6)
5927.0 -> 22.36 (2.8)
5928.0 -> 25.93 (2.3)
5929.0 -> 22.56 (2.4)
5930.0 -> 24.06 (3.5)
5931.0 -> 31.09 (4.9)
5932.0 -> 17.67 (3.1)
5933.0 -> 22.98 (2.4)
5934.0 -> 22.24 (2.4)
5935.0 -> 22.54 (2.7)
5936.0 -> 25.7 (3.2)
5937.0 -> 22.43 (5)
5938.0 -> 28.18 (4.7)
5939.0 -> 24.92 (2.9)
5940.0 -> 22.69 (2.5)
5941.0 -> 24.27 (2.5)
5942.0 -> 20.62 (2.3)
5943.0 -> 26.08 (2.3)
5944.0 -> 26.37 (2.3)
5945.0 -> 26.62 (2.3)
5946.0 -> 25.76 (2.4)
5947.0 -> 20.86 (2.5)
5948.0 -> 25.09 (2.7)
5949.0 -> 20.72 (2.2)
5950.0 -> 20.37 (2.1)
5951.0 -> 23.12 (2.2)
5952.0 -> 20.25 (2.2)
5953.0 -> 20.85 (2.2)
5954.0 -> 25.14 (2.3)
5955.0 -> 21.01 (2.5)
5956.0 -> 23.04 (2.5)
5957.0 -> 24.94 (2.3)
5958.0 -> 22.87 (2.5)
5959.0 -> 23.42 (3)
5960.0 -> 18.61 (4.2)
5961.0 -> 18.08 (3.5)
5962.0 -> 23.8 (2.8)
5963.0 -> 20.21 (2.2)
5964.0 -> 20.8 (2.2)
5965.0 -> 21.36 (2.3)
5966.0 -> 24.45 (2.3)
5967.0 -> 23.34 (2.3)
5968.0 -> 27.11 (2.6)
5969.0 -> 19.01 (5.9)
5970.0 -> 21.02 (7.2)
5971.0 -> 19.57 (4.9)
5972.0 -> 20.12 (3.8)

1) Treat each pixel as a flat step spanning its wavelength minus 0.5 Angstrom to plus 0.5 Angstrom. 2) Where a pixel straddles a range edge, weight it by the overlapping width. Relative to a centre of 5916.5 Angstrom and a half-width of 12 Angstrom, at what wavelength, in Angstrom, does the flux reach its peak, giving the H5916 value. 5911.0 Angstrom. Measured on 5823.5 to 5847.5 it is 5834.0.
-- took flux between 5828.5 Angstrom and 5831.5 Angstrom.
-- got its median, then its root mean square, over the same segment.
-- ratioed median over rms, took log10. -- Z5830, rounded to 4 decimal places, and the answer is -0.0070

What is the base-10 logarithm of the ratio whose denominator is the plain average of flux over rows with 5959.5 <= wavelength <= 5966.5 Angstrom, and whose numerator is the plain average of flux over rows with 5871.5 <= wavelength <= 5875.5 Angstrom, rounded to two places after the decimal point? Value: 0.14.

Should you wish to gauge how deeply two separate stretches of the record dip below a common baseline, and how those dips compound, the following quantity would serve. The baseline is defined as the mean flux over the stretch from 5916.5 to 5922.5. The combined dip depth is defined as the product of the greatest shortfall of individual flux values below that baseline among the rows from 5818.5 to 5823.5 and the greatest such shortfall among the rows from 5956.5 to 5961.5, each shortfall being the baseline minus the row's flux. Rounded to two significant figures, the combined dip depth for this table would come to 27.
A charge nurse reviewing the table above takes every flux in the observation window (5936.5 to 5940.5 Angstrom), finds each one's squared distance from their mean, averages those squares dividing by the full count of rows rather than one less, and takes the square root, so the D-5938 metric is 2.31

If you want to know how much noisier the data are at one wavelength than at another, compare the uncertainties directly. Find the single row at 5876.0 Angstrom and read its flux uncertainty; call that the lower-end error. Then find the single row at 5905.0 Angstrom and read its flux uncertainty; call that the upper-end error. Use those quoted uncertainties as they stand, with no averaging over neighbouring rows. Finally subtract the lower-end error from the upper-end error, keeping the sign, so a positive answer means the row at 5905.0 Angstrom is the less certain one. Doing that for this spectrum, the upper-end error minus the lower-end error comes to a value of 0.3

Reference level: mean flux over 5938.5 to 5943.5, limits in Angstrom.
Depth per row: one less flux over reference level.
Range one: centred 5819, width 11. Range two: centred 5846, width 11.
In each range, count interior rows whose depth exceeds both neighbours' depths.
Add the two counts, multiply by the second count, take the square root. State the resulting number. 3.9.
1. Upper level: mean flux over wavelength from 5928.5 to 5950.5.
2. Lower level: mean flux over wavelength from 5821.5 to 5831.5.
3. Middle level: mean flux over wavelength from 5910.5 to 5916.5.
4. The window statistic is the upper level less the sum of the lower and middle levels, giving -26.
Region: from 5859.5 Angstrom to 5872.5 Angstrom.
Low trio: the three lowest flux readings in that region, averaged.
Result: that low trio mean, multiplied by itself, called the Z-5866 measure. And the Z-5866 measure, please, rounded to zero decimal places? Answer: 257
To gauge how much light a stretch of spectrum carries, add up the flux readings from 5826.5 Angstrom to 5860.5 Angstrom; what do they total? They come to 775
